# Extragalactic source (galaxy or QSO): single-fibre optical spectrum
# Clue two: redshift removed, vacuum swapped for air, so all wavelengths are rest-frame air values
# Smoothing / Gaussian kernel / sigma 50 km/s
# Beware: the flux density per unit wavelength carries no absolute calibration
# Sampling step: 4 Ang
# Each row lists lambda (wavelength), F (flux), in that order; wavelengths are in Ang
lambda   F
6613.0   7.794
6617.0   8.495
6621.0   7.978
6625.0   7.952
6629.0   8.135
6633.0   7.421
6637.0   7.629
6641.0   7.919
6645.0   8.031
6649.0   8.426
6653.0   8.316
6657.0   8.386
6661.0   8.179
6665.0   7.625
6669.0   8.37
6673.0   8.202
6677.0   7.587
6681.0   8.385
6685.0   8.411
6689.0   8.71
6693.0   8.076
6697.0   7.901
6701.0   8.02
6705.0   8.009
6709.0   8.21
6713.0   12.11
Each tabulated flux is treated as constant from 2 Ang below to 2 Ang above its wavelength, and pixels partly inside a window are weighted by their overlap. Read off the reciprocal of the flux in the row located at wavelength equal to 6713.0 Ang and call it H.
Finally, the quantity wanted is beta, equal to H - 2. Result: -1.92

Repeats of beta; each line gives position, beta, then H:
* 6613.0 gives -1.87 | 0.128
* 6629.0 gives -1.88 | 0.123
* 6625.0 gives -1.87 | 0.126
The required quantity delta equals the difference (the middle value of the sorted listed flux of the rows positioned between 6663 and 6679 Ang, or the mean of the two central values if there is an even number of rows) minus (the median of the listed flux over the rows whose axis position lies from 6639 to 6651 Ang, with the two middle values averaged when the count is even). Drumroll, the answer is -0.12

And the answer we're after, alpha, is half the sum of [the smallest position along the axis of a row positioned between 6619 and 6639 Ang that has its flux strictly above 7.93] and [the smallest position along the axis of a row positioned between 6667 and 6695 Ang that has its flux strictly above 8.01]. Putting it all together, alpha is 6645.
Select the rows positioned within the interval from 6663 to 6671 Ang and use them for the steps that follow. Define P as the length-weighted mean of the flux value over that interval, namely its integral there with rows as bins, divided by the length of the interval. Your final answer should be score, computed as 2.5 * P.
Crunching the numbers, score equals 20.0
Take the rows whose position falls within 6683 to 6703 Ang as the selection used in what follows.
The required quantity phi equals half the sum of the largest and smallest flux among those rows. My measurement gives 8.3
